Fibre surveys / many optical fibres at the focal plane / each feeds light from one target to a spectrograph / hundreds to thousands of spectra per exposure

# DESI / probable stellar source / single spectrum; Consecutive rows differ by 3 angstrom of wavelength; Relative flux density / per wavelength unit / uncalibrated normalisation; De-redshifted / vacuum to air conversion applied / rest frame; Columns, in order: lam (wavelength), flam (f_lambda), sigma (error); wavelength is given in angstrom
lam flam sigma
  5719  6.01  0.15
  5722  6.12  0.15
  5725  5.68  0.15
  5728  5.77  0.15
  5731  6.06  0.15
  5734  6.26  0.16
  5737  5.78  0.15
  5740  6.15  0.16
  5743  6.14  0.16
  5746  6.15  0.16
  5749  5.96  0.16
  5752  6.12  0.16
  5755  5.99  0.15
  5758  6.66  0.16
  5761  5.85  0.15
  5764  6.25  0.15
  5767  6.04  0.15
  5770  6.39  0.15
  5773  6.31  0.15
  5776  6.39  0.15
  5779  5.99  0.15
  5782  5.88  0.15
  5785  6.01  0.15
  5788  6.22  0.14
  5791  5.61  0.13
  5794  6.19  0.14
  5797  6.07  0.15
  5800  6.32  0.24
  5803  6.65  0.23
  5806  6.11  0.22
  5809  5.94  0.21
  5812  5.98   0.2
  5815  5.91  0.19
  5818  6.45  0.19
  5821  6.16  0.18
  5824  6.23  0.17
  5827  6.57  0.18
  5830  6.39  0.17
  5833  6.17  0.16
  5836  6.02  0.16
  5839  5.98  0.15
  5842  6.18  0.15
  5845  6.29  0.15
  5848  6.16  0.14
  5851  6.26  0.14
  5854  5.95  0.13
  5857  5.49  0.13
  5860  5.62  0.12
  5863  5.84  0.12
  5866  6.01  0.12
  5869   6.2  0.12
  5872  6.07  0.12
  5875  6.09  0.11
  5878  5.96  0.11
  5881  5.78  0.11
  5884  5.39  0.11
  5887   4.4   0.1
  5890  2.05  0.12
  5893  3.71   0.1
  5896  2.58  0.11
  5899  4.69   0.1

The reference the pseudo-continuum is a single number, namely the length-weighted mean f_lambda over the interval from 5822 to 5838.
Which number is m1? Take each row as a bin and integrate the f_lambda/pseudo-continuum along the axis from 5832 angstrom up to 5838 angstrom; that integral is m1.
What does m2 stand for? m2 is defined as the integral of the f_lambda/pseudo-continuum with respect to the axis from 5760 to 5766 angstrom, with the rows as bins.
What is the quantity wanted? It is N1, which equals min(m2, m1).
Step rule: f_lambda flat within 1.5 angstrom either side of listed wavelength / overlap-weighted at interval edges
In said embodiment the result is 5.81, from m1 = 5.82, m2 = 5.81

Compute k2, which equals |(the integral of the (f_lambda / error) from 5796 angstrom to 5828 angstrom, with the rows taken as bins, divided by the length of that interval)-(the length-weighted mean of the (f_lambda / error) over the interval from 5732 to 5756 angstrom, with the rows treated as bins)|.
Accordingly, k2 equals 6.6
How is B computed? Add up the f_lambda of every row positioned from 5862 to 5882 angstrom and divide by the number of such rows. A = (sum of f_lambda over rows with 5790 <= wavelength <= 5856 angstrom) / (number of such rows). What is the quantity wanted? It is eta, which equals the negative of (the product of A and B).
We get -36.9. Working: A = 6.16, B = 5.99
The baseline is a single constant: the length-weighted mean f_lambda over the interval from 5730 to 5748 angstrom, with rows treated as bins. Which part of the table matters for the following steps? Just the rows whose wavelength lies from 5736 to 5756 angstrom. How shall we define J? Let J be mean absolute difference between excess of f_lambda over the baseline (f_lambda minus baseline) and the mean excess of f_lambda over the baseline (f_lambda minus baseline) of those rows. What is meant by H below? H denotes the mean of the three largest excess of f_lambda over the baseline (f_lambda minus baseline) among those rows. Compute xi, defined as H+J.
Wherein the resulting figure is 0.17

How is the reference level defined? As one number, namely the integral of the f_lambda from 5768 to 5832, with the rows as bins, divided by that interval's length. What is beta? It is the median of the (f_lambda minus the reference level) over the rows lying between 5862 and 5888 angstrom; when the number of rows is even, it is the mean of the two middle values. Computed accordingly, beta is -0.22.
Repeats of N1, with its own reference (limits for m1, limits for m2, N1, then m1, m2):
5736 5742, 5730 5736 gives 5.74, 5.74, 5.88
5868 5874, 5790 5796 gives 5.69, 5.87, 5.69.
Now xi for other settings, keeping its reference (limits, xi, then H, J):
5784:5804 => 0.53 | 0.31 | 0.220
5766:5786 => 0.46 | 0.28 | 0.188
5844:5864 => 0.40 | 0.15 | 0.252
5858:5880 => 0.17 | 0.03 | 0.140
